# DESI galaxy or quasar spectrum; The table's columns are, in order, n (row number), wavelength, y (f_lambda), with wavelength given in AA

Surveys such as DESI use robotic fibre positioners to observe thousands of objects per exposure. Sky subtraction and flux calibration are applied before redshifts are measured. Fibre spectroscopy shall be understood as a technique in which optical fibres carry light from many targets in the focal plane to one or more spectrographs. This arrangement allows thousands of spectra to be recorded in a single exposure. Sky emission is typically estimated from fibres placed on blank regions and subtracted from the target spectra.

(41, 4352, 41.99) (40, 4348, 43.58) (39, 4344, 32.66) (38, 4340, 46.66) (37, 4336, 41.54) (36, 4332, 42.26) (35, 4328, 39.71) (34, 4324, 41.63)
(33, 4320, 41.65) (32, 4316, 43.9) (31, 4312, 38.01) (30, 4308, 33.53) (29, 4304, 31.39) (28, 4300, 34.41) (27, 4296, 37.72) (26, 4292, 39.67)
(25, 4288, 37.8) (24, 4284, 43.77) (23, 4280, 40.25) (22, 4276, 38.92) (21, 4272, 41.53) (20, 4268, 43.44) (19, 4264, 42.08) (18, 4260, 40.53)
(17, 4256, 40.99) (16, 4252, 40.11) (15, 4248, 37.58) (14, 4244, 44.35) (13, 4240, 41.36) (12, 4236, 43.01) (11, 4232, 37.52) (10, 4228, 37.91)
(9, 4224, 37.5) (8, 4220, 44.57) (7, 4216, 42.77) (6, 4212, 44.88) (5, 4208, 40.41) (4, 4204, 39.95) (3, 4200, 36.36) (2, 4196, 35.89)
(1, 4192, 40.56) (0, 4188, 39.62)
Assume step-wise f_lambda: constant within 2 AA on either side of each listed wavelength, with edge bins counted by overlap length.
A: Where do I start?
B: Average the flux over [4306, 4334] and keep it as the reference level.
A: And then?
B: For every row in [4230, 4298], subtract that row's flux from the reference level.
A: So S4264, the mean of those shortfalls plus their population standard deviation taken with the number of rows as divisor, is 1.7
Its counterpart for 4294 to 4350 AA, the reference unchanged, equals 5.4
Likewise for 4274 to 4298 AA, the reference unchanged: 2.5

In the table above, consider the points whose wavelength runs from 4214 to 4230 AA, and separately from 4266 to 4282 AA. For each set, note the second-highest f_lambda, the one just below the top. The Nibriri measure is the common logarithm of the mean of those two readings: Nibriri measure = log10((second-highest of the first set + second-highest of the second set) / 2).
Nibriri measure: 1.62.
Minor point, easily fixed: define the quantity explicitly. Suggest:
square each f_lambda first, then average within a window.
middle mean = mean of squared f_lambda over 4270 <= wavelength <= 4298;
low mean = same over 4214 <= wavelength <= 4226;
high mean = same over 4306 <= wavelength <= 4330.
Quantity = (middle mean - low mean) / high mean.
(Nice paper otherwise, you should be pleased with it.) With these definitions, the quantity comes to -0.088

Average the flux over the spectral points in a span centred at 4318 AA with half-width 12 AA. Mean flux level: 39.7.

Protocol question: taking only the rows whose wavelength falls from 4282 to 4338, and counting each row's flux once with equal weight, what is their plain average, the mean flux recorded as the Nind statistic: 39.1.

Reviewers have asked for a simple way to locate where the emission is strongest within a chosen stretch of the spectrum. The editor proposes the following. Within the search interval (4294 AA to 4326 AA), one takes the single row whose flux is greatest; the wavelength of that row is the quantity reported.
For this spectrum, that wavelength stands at 4316 AA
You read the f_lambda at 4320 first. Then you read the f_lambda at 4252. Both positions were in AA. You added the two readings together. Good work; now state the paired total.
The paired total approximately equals 82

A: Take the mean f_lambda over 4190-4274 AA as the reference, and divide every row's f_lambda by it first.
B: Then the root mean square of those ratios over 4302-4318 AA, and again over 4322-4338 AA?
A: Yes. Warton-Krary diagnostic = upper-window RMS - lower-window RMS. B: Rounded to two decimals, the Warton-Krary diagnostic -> 0.11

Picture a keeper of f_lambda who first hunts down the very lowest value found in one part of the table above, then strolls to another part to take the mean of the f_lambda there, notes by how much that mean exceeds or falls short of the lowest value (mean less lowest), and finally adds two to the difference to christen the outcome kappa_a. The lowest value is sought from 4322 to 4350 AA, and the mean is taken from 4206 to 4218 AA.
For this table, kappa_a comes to 12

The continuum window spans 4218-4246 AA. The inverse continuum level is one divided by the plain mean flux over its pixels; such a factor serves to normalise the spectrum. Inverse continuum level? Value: 0.0245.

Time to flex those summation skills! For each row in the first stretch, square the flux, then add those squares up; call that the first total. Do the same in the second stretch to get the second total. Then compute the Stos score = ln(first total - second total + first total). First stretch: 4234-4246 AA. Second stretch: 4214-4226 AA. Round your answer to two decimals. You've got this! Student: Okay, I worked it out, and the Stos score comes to 8.67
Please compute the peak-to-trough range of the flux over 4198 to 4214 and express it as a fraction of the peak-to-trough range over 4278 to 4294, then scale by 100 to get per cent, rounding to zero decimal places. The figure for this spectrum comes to 143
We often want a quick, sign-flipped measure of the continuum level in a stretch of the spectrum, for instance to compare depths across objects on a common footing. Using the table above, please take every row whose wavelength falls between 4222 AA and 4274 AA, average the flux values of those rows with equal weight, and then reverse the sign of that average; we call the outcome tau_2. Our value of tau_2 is -40.6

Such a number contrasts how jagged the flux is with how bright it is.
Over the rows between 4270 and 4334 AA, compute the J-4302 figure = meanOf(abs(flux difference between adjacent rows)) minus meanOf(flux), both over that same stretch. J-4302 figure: -36.3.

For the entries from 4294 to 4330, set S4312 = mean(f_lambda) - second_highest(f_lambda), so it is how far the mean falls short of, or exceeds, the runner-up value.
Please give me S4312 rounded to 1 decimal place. -3.7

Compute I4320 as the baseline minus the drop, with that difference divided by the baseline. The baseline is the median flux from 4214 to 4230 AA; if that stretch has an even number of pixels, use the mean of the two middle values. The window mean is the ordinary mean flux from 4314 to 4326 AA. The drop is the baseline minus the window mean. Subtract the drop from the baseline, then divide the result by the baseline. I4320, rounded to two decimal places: 1.05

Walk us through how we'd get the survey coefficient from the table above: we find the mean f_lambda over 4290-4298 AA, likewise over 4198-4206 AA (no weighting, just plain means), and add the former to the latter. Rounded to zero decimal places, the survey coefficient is 77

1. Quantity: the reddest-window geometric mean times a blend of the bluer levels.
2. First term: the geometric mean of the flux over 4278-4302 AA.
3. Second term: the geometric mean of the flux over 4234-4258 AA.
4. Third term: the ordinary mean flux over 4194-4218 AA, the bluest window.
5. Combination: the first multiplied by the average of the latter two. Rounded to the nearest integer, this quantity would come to 1577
